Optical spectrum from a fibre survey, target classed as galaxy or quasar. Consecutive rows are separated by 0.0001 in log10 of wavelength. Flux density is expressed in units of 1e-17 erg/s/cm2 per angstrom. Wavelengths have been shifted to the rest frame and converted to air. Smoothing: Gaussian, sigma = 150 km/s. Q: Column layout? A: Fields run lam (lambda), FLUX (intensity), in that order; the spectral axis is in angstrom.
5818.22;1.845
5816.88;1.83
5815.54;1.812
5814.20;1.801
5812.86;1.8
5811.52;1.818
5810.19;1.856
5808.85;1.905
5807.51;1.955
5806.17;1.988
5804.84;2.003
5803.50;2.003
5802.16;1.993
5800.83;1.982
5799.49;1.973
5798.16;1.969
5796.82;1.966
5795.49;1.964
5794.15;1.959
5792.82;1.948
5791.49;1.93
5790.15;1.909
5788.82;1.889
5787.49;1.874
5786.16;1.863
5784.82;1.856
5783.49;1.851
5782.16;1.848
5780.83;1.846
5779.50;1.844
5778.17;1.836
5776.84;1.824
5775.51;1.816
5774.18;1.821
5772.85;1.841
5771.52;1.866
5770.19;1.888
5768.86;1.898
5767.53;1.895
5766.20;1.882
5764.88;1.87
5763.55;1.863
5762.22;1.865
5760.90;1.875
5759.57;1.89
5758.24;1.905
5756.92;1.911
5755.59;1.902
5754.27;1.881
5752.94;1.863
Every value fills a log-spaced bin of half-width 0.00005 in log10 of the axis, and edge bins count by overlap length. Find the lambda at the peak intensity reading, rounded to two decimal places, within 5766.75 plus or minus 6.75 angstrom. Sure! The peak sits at 5768.86 angstrom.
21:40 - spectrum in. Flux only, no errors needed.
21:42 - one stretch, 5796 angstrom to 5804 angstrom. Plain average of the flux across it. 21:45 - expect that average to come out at 1.98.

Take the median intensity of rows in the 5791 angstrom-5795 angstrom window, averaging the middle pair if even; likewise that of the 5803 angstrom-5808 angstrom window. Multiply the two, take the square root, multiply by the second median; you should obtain 3.9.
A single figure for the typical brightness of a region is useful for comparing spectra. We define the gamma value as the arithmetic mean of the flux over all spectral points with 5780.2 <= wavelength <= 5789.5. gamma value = 1.86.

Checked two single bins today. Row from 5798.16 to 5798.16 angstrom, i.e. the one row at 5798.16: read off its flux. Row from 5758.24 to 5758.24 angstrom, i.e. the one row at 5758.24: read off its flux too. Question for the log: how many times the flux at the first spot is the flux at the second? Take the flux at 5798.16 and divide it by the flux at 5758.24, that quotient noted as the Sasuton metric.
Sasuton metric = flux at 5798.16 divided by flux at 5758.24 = 1.03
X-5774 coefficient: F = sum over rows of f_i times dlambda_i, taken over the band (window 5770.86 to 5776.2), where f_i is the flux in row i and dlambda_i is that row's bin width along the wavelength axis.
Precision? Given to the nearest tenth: 9.8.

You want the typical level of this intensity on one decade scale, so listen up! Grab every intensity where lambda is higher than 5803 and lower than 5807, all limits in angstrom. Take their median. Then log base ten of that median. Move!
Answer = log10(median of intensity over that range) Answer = 0.302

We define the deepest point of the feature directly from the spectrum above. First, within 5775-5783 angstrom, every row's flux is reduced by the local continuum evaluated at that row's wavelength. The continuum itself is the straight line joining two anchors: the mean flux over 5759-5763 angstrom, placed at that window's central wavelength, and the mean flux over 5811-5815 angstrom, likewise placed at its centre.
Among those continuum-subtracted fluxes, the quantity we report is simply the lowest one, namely -0.04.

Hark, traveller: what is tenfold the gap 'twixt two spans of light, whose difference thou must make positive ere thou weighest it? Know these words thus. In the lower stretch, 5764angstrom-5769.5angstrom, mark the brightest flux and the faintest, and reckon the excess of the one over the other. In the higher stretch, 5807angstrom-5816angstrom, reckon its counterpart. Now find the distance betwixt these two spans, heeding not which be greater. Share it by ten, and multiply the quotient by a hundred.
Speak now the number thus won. 1.3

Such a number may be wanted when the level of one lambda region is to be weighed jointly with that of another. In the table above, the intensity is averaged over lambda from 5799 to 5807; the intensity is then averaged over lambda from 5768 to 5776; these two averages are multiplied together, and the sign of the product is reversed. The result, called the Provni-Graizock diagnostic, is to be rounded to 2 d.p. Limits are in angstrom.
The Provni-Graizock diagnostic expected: -3.69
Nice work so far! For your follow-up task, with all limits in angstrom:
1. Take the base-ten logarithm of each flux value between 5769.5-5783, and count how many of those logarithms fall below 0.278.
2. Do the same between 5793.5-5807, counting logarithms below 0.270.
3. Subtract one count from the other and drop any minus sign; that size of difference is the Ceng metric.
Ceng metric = 10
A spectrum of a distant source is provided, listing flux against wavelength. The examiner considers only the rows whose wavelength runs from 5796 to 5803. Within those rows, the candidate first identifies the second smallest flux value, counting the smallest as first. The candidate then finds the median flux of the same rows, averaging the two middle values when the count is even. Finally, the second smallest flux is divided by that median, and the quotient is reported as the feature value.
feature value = 0.998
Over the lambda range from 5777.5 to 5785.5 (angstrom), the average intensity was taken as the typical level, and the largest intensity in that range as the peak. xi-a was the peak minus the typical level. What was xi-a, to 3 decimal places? 0.009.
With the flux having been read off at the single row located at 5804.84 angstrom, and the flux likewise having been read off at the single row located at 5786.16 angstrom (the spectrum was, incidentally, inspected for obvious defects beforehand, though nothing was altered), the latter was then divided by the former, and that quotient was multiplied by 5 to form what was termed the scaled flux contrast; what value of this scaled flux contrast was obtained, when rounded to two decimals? 4.65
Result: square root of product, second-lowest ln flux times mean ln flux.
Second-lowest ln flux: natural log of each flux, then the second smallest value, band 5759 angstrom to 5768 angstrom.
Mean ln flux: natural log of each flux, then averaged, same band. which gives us 0.626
